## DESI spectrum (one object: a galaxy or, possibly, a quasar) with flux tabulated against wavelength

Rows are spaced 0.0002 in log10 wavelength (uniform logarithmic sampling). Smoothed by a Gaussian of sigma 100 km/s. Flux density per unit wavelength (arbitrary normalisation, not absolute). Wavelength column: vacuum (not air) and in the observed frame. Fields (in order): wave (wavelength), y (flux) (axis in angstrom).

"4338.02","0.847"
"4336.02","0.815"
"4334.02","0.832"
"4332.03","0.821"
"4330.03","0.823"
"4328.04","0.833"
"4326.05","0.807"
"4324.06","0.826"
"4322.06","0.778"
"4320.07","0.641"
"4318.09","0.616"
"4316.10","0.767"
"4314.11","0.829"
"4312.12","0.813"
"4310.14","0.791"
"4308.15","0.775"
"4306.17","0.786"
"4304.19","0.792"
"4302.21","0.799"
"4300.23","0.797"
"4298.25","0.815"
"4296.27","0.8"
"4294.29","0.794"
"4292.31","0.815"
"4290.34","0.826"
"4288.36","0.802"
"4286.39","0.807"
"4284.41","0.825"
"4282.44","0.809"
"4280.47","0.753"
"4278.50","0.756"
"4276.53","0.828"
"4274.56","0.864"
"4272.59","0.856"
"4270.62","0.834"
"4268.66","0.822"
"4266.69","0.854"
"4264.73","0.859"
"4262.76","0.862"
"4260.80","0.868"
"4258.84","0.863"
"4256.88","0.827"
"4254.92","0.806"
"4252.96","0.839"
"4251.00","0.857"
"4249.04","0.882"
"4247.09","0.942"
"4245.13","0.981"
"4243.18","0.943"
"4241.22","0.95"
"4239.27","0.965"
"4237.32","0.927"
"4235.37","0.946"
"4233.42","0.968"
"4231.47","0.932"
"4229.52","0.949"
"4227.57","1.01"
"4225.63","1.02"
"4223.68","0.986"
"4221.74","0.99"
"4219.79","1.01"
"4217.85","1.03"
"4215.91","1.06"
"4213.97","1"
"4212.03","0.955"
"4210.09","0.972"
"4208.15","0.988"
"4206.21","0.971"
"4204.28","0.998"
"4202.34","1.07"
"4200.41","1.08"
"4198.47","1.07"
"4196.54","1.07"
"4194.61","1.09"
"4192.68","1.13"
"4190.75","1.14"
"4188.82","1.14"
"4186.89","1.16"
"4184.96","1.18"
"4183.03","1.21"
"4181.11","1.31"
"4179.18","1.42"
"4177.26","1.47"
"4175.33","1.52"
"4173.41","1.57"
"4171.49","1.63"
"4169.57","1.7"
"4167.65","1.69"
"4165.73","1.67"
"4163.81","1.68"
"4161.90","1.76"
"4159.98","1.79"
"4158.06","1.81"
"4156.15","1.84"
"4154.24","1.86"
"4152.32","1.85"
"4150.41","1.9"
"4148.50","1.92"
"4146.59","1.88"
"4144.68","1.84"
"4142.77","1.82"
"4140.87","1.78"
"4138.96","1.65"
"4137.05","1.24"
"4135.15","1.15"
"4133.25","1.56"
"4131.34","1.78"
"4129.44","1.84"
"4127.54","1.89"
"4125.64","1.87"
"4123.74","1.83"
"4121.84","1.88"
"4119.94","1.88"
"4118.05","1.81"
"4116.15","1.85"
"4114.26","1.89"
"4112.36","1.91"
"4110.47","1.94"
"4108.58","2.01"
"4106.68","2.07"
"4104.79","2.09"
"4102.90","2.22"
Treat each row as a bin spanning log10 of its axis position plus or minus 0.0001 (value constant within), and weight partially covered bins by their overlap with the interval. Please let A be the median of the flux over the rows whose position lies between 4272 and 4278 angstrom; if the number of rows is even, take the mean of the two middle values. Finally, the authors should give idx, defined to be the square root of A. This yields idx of 0.93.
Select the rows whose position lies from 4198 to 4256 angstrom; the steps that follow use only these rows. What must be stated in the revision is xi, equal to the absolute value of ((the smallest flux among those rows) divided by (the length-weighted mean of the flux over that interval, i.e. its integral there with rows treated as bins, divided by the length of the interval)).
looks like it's 0.83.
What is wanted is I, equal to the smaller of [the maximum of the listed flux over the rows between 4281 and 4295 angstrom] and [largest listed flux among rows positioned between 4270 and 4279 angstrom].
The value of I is 0.83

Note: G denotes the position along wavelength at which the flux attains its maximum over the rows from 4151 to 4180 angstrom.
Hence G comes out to 4154.24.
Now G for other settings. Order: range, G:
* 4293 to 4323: 4314.11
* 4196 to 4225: 4200.41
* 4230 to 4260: 4245.13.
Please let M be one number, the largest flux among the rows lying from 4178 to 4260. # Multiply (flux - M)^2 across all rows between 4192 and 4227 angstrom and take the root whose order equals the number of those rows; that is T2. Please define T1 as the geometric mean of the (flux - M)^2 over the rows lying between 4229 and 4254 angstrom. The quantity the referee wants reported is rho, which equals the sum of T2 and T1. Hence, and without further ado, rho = 0.39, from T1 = 0.24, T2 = 0.15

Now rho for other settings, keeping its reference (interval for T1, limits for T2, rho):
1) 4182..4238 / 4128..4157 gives 0.26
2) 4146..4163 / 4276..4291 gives 0.56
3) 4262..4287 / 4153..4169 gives 0.46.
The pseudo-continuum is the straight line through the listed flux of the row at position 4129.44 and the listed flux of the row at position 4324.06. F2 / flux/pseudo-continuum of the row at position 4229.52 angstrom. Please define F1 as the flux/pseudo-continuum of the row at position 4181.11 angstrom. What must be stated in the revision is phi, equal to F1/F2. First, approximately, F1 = 0.83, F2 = 0.72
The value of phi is 1.16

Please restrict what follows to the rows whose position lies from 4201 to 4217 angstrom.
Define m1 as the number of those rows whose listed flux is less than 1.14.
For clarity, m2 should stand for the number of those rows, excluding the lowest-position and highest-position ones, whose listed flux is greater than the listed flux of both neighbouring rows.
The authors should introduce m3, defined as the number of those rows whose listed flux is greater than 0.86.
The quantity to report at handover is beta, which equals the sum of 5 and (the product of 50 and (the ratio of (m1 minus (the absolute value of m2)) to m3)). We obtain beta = 49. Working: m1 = 8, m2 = 1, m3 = 8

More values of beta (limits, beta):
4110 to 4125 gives 5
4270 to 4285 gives 355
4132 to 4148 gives 5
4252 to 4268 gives 122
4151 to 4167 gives -1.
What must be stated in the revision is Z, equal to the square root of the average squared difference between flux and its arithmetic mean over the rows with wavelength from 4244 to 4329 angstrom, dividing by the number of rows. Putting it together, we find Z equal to 0.06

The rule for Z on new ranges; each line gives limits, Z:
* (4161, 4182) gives 0.13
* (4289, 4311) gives 0.01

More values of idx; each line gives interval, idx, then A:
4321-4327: 0.90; 0.81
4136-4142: 1.28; 1.65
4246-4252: 0.94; 0.88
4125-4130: 1.37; 1.87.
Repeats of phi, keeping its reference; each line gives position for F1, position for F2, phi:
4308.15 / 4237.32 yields 1.18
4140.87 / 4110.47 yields 1.00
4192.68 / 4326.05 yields 0.76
